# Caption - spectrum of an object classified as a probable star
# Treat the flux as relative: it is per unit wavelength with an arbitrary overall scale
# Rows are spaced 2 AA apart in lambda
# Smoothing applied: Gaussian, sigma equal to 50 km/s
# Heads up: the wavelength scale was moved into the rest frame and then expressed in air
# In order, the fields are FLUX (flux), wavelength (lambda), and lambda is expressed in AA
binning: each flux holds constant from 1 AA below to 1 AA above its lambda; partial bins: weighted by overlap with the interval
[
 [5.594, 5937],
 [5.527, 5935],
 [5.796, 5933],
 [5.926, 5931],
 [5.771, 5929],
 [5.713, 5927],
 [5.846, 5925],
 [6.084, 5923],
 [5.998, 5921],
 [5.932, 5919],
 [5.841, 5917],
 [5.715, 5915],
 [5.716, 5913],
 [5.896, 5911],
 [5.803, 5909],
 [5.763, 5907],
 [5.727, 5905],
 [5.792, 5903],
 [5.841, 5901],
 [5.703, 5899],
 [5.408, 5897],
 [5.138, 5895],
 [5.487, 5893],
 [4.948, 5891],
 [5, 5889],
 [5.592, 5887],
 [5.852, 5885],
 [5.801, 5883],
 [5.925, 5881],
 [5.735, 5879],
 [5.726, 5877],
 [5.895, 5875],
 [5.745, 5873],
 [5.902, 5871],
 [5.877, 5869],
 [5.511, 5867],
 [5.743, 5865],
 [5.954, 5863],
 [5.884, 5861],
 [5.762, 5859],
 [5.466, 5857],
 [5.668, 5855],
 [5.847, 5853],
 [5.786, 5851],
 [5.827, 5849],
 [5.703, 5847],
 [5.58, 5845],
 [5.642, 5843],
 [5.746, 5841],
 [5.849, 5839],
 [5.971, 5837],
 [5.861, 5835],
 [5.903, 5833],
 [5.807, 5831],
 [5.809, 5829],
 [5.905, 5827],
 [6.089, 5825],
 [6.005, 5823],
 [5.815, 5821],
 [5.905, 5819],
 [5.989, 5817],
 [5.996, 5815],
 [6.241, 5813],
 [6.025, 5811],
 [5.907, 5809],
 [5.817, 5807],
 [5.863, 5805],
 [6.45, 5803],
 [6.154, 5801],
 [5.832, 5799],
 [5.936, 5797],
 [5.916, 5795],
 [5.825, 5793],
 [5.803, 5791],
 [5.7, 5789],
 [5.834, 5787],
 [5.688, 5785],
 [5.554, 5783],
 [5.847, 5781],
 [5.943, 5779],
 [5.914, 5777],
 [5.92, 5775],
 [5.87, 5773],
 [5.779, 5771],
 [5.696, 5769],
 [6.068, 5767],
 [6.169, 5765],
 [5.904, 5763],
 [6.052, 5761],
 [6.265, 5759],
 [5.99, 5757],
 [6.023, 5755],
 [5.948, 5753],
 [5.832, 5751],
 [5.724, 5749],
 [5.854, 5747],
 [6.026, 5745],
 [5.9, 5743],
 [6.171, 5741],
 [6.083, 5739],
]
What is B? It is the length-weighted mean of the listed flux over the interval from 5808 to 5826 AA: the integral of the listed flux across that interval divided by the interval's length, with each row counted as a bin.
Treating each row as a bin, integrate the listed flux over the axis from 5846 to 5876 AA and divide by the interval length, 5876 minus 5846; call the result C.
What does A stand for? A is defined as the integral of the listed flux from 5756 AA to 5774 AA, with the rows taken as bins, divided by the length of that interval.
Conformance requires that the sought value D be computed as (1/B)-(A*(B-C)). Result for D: -1.2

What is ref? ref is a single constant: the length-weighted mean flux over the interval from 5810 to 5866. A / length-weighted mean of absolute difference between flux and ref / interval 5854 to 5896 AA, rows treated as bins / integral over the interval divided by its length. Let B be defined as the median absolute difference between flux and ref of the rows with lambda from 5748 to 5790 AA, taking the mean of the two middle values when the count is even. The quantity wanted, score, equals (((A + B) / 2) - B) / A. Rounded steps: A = 0.23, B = 0.13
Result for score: 0.23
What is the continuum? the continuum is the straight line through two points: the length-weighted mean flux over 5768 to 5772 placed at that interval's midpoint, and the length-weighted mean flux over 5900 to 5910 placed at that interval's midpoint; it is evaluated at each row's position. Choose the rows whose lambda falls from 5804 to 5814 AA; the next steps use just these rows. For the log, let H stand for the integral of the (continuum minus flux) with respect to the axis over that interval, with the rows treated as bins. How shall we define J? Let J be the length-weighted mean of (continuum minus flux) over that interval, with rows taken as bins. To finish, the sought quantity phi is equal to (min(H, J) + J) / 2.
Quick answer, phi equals -1.21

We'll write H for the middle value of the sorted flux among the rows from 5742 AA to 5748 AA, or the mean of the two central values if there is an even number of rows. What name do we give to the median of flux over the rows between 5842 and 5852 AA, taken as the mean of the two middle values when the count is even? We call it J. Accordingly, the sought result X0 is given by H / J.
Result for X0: 1.03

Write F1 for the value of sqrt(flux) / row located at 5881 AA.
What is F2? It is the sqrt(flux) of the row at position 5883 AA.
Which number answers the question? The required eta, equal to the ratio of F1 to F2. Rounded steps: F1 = 2.43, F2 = 2.41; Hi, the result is 1.01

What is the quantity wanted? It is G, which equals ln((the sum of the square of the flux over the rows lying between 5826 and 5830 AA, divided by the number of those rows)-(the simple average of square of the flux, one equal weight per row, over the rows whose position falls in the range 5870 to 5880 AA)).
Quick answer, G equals -0.4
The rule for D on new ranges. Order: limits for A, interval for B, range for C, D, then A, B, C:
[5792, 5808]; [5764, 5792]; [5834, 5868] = -0.4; 5.97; 5.84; 5.75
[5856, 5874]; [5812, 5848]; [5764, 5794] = 0.0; 5.76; 5.88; 5.84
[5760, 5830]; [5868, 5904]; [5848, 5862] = 0.9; 5.92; 5.63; 5.75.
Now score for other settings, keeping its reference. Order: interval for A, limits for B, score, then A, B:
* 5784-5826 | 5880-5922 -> 0.06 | 0.14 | 0.12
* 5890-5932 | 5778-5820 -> 0.27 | 0.19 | 0.09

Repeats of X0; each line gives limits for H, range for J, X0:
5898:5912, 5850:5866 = 1.00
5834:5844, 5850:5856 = 1.01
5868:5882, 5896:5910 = 1.02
